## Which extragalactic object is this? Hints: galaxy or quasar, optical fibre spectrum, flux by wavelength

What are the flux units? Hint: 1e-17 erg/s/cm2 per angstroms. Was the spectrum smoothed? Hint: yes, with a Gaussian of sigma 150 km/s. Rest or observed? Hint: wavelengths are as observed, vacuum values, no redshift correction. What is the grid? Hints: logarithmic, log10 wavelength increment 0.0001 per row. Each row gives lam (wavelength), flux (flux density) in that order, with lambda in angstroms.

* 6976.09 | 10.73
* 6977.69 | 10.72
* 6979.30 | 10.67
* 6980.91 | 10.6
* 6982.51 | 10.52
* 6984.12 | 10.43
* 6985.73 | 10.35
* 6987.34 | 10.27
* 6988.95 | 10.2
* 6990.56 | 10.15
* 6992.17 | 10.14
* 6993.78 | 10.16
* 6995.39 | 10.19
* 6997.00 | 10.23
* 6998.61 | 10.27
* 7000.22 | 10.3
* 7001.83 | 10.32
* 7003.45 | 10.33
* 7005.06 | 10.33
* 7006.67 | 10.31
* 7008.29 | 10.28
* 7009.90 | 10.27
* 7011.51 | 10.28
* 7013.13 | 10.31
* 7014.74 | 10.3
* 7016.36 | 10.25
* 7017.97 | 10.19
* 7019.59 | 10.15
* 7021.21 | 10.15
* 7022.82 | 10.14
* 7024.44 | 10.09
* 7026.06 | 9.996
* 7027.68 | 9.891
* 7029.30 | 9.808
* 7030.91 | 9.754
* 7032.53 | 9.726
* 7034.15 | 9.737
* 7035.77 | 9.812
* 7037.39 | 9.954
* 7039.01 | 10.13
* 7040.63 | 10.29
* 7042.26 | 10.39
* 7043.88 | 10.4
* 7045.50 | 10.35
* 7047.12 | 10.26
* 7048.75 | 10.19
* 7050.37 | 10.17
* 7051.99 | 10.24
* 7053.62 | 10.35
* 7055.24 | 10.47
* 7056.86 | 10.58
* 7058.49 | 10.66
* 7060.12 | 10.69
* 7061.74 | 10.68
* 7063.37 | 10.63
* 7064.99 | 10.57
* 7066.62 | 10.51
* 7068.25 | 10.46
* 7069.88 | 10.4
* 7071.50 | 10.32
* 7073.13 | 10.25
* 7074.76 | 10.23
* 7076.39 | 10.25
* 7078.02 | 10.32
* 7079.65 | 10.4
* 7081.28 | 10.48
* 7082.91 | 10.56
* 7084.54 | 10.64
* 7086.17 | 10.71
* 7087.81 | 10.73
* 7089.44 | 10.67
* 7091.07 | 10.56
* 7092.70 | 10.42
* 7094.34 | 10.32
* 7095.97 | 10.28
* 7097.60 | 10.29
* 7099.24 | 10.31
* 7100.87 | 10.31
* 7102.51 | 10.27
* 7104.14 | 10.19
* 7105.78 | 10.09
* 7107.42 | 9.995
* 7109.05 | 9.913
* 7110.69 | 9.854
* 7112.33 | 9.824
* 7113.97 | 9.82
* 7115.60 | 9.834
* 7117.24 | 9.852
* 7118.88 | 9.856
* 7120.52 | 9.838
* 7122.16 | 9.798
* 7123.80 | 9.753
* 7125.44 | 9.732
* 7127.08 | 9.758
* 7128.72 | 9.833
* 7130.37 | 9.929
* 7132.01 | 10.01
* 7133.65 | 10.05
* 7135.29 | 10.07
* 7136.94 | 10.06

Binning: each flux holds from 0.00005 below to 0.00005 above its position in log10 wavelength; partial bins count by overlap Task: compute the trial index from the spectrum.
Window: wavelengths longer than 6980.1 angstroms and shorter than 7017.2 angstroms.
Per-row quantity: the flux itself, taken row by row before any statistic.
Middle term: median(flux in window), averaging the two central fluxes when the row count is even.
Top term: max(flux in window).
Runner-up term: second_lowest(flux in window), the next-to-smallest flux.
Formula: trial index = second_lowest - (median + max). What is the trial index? -10.7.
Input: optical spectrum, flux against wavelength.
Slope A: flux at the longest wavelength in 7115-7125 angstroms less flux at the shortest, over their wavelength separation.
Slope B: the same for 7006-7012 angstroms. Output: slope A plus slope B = -0.016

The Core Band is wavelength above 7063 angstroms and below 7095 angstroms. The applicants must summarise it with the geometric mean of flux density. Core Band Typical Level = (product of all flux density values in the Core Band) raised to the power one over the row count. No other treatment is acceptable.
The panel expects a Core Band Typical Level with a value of 10.47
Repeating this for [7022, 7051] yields 10.06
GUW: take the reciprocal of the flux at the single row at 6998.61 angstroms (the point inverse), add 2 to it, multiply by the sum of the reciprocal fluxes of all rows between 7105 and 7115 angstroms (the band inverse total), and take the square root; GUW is 1.13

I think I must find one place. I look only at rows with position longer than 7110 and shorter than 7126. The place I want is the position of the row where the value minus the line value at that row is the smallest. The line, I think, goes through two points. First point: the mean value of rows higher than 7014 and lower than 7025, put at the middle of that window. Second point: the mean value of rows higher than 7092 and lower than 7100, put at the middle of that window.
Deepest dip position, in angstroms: 7125.44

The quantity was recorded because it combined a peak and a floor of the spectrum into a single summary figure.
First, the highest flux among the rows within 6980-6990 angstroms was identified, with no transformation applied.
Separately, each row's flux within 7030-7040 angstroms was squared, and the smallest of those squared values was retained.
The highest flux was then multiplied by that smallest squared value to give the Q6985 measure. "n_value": 1003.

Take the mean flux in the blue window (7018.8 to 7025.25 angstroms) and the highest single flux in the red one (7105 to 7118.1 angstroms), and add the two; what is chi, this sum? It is 20.2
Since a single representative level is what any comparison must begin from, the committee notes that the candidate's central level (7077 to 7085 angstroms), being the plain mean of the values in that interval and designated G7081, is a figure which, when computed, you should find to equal 10.5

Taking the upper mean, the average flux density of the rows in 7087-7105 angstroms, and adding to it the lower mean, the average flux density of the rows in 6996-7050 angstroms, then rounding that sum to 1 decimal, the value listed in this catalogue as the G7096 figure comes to 20.6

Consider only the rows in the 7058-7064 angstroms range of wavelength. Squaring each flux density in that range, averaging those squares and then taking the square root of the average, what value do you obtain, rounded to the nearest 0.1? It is 10.7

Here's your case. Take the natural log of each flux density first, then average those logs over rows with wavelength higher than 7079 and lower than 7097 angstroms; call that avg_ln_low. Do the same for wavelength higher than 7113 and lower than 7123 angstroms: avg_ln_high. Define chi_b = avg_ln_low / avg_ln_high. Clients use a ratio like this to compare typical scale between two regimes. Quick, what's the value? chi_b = 1.03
